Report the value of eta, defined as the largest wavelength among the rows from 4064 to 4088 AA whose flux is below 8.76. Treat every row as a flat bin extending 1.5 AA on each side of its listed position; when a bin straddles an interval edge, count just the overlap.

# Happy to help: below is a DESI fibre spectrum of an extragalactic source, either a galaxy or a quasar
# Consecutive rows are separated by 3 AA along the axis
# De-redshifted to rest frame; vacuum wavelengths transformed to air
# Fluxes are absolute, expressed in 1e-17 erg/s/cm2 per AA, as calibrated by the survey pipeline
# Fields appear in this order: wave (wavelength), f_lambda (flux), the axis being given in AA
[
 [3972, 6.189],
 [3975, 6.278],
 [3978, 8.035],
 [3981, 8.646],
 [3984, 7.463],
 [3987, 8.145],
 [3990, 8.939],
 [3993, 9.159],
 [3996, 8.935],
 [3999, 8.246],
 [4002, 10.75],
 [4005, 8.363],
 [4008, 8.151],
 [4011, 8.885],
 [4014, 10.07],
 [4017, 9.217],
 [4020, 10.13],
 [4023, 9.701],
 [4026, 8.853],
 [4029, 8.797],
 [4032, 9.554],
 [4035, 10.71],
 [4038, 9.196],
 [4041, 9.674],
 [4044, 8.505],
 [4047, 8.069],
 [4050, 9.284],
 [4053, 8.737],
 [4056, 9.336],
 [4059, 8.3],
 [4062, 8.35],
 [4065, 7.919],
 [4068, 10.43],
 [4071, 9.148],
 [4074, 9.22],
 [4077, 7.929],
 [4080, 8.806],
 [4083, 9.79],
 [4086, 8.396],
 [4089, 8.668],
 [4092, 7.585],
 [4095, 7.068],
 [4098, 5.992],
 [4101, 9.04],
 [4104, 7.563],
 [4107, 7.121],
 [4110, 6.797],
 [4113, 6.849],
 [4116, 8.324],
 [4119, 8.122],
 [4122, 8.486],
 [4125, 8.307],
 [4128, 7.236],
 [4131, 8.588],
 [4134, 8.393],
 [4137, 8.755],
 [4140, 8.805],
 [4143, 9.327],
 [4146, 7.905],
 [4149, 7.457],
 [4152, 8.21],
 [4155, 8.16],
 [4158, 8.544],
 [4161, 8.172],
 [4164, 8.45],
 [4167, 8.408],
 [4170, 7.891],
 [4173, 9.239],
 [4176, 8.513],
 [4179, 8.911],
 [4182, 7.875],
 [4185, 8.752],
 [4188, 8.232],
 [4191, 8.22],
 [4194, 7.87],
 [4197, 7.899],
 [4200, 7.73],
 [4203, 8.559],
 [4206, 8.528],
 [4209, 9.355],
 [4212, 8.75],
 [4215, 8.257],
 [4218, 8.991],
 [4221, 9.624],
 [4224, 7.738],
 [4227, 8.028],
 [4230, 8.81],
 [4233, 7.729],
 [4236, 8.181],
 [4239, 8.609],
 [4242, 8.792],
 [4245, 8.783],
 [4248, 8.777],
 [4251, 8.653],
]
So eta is 4086 AA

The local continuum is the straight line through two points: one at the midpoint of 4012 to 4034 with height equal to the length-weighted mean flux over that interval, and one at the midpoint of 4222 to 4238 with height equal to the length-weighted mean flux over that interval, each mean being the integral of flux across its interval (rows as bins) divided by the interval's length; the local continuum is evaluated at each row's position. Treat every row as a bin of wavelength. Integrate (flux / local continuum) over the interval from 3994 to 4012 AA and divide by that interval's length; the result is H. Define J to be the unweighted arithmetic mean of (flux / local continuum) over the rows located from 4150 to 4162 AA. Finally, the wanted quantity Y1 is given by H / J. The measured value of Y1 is 0.97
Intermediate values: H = 0.92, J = 0.96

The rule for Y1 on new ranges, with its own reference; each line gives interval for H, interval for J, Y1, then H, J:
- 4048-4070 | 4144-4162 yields 1.03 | 0.96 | 0.93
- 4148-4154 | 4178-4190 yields 0.91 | 0.91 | 1.00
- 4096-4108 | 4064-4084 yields 0.84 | 0.83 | 0.99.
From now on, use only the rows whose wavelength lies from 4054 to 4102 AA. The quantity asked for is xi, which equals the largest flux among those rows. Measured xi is 10.43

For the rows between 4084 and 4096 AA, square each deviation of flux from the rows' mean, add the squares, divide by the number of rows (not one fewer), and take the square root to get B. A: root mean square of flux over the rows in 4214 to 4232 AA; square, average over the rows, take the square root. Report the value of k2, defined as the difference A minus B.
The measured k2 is 7.96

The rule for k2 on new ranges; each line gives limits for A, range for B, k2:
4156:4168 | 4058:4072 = 7.50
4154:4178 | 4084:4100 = 7.47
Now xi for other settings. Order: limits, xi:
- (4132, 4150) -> 9.327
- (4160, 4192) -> 9.239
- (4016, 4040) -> 10.71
